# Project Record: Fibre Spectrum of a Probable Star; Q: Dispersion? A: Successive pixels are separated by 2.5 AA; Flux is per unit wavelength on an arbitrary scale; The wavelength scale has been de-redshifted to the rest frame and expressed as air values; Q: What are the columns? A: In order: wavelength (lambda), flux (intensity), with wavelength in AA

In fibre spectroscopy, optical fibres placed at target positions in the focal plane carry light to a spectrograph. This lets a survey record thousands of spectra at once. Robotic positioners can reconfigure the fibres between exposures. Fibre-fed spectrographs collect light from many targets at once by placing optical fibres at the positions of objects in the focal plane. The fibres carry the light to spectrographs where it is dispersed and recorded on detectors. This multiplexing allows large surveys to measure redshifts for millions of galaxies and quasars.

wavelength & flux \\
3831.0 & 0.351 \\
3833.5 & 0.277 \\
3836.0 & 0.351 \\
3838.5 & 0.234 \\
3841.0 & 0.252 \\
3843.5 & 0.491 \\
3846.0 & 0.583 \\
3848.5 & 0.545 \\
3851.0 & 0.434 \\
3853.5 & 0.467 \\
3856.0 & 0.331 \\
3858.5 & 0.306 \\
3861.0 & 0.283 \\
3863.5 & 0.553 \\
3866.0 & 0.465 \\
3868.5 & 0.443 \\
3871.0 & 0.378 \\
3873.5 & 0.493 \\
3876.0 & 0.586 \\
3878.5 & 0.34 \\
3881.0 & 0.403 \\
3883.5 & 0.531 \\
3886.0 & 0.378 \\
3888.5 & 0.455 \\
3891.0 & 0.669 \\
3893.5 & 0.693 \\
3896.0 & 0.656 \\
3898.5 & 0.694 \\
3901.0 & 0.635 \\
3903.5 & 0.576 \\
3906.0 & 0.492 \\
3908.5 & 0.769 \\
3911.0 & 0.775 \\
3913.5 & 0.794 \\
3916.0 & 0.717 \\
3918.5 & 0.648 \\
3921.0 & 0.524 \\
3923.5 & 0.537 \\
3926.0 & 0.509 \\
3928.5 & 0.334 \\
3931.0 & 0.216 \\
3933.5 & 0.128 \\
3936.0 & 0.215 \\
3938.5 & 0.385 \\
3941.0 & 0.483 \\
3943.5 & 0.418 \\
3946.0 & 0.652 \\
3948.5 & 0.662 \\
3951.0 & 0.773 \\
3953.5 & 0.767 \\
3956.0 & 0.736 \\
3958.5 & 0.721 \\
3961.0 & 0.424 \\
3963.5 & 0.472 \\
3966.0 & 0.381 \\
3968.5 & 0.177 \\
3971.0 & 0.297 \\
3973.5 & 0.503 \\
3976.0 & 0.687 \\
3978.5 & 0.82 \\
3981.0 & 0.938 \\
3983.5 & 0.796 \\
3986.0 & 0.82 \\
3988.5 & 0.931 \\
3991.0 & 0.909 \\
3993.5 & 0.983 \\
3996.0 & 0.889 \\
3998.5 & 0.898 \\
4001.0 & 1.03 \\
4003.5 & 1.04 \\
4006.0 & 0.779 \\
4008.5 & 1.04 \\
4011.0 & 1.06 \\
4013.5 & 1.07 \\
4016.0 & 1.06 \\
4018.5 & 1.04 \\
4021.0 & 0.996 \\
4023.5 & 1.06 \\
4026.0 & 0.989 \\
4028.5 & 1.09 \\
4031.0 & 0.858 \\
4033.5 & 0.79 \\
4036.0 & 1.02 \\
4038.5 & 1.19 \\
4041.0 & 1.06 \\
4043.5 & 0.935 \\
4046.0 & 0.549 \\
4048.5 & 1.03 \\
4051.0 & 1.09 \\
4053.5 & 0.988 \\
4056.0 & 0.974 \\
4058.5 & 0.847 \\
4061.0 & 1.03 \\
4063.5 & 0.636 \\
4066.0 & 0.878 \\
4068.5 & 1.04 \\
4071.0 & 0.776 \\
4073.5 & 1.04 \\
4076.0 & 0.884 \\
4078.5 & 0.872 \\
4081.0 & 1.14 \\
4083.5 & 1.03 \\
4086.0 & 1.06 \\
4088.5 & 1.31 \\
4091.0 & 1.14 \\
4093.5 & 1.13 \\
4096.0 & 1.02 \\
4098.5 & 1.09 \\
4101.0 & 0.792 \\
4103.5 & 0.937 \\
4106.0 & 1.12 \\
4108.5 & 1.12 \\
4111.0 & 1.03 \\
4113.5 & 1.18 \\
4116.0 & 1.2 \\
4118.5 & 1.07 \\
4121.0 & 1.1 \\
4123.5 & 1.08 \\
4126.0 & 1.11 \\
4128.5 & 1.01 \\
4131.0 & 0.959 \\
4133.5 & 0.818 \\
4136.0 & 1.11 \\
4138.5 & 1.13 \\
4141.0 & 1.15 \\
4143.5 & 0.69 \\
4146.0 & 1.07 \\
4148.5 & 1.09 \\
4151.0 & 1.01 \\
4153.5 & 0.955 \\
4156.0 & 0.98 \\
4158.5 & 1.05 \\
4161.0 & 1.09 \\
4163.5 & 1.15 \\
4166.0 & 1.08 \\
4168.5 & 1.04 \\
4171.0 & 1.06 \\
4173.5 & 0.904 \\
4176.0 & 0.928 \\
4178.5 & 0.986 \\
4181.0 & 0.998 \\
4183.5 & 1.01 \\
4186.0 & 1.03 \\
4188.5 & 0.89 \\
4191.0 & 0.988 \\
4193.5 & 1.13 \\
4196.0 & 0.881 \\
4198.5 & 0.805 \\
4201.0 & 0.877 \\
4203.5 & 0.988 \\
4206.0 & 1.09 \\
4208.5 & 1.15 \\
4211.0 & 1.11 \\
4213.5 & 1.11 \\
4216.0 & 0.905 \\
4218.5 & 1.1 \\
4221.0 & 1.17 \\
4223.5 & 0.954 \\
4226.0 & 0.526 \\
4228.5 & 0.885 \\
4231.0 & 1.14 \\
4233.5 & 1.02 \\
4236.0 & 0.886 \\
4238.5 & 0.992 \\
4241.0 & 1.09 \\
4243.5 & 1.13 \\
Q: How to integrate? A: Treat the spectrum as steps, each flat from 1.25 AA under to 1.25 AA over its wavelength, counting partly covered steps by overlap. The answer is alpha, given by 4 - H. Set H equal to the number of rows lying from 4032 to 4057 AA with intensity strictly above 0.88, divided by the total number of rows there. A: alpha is 3.20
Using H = 0.80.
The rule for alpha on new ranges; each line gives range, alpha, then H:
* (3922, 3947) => 4.00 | 0.00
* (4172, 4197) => 3.00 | 1.00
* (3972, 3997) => 3.50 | 0.50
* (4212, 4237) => 3.10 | 0.90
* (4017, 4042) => 3.20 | 0.80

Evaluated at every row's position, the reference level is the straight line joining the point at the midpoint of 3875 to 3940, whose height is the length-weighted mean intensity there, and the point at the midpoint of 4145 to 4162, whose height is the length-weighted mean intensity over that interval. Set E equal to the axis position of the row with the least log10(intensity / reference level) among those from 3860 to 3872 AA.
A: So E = 3861.0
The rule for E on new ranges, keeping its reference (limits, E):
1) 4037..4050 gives 4046.0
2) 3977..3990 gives 3983.5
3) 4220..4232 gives 4226.0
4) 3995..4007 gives 4006.0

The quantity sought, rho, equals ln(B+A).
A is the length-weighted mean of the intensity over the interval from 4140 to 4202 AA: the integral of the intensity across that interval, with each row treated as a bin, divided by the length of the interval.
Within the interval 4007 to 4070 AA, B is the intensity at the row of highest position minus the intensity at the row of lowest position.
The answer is -0.01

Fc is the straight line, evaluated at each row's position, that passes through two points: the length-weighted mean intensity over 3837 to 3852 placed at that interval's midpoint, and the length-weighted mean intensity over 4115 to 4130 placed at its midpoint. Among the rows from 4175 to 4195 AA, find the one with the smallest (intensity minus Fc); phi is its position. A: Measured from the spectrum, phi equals 4188.5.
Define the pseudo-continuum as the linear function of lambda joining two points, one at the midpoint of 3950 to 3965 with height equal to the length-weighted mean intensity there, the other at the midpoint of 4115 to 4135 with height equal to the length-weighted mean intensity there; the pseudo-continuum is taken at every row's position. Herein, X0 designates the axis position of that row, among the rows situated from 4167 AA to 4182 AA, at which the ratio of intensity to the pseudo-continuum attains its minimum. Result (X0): 4173.5 AA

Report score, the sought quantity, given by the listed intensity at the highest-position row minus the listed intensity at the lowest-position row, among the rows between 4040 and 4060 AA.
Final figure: -0.2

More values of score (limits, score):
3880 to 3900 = 0.3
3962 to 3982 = 0.5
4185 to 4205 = 0.0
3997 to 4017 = 0.2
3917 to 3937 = -0.4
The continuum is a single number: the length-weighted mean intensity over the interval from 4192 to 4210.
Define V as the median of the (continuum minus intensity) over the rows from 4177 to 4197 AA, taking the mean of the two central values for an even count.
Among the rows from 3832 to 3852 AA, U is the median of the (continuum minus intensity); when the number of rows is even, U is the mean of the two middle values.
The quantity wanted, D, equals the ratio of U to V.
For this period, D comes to -229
